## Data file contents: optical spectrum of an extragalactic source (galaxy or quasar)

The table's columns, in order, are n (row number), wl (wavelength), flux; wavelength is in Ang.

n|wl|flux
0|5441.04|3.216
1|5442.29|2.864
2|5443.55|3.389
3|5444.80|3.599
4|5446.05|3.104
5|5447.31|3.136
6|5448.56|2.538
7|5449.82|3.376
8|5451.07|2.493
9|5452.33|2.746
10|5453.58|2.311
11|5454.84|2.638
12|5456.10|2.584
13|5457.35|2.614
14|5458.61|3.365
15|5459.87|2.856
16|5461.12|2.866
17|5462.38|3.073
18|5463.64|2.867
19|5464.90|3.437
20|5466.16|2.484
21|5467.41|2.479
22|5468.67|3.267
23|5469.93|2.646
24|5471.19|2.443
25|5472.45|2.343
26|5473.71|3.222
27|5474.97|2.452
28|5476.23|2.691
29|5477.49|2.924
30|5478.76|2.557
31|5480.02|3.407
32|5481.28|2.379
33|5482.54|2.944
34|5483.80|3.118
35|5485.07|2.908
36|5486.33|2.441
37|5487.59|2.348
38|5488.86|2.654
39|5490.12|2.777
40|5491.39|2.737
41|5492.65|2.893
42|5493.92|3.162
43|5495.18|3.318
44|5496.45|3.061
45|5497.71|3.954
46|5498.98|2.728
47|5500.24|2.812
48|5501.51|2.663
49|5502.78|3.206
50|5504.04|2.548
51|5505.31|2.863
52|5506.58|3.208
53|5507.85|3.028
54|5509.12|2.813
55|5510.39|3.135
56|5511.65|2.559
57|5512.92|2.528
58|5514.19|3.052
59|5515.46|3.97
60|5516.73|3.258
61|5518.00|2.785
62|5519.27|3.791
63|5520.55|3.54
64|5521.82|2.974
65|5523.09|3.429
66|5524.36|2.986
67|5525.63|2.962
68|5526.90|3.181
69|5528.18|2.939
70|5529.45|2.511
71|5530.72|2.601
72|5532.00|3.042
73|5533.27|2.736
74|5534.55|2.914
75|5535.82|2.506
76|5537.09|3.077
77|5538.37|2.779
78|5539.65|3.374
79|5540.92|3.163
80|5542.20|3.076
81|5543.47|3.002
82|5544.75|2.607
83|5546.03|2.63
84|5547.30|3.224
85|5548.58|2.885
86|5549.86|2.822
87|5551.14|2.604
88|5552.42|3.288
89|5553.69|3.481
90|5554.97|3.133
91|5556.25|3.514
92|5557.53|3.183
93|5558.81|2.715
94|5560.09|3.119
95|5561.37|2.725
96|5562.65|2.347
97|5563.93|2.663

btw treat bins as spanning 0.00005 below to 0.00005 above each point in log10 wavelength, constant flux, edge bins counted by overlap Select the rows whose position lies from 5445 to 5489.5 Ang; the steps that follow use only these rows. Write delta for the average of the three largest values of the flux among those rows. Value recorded 3.41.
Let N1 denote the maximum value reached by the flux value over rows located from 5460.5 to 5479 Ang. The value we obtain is 3.437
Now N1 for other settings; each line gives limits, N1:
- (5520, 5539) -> 3.54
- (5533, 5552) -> 3.374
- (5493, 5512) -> 3.954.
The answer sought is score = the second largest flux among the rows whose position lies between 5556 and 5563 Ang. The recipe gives 3.183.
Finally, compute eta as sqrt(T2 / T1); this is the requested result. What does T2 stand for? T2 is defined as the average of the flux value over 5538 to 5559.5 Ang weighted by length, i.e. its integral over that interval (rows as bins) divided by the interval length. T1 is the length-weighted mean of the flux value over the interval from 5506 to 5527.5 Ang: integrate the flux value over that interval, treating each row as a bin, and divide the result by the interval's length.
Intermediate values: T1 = 3.13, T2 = 3.03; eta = 0.98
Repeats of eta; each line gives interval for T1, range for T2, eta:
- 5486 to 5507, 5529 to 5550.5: 1.00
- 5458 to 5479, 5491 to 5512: 1.03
